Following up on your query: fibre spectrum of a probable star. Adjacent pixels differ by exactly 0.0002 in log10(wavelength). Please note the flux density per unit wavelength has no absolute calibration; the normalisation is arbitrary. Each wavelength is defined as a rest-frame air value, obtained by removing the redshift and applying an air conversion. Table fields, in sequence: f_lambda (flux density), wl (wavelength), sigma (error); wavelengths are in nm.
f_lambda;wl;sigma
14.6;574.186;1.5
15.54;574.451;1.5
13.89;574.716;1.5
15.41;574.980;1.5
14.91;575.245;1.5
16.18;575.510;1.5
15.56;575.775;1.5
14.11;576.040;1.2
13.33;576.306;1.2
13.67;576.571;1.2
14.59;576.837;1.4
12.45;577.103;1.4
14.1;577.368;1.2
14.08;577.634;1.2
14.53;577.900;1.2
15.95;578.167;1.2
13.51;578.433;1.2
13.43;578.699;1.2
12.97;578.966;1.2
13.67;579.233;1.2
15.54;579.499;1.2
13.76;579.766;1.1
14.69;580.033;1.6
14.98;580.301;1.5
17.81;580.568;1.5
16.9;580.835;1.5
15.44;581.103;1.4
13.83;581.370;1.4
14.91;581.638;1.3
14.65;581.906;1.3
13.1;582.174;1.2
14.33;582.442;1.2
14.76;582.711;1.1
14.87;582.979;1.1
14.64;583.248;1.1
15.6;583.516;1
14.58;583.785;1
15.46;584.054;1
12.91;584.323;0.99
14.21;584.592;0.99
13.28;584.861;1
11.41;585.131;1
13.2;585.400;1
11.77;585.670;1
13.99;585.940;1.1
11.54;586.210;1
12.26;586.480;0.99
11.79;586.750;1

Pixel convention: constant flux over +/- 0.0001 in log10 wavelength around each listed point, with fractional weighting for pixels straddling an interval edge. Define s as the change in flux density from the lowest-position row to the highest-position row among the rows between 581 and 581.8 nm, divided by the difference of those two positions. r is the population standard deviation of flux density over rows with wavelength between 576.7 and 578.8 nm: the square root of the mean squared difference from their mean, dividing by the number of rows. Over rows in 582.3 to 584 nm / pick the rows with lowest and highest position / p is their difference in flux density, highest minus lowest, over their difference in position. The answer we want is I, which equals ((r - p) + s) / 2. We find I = -0.1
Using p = 0.2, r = 0.96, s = -1.0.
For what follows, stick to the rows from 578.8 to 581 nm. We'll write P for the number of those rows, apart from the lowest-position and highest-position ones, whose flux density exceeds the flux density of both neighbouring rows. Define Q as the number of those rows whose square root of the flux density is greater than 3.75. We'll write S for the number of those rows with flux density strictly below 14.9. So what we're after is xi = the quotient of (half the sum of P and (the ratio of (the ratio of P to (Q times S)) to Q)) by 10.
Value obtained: 0.10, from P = 2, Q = 5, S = 4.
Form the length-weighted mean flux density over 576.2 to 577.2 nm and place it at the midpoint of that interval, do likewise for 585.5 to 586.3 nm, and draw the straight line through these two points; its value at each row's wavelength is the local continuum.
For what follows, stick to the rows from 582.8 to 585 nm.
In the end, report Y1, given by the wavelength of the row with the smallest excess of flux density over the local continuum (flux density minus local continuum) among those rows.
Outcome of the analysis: 584.323 nm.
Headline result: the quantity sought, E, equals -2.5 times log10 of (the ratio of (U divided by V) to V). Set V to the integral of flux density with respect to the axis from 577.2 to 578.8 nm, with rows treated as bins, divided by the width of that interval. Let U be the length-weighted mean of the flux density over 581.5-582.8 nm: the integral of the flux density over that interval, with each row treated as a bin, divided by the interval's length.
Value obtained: 2.88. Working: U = 14.3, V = 14.2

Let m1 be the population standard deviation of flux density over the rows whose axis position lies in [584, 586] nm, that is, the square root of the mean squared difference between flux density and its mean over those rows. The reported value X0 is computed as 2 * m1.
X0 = 2.45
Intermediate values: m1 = 1.2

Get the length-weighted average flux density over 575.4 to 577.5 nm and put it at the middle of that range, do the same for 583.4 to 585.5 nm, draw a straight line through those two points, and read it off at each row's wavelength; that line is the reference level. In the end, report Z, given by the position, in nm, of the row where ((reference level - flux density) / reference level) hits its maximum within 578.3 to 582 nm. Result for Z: 578.966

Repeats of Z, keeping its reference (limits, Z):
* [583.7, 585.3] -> 585.131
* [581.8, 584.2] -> 582.174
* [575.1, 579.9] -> 577.103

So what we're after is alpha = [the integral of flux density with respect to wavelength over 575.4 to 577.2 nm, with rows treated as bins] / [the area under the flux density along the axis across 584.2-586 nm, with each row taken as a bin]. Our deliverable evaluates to 1.10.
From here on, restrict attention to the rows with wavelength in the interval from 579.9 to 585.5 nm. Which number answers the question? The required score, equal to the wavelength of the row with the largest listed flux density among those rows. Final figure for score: 580.568 nm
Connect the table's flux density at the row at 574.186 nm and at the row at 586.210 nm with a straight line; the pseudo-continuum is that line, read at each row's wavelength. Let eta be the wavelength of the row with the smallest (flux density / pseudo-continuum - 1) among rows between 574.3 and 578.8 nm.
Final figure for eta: 577.103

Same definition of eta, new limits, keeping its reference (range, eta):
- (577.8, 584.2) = 578.966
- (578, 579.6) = 578.966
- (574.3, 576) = 574.716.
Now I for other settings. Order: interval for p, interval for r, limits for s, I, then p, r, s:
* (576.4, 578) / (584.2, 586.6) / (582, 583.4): 0.9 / 0.6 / 0.98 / 1.4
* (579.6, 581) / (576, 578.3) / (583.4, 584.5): -2.7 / 2.9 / 0.90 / -3.3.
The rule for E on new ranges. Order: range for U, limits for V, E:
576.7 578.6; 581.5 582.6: 2.89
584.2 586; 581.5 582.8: 3.00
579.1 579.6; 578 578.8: 2.87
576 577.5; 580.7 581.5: 3.10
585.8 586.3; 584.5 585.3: 2.78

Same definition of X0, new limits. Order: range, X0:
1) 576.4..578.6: 1.88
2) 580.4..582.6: 2.93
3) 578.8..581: 3.11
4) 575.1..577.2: 2.28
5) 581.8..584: 1.31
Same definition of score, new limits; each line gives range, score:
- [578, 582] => 580.568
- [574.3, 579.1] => 575.510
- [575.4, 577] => 575.510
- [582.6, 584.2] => 583.516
